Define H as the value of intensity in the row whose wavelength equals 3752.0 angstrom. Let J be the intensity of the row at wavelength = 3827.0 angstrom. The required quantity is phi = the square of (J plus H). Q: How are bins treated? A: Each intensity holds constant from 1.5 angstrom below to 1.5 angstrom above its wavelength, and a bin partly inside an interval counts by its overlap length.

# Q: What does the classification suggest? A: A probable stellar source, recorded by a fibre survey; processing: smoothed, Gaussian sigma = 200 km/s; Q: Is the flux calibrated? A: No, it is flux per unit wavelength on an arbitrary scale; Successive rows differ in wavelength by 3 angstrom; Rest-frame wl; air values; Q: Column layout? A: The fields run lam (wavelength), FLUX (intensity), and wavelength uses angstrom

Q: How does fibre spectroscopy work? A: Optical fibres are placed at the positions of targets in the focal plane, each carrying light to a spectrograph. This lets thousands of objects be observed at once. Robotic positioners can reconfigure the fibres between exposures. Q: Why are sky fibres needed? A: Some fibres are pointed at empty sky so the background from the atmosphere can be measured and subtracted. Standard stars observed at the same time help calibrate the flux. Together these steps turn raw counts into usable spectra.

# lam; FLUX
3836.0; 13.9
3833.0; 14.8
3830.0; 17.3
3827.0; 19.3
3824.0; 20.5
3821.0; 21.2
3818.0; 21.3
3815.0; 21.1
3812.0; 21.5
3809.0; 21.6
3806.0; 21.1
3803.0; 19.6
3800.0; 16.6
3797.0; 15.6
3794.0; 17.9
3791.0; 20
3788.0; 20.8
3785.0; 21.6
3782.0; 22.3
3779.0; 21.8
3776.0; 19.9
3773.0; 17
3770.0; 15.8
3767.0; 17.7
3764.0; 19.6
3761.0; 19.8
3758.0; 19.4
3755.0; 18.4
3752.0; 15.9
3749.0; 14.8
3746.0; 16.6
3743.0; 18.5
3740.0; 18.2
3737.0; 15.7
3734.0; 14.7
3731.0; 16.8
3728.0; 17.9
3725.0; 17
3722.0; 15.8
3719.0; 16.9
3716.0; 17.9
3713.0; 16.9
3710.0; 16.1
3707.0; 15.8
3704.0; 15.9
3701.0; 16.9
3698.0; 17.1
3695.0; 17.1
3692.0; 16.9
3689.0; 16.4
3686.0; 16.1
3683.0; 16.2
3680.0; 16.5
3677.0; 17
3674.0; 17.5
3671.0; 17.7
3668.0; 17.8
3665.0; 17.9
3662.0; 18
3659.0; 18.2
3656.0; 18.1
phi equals 1239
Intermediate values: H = 15.9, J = 19.3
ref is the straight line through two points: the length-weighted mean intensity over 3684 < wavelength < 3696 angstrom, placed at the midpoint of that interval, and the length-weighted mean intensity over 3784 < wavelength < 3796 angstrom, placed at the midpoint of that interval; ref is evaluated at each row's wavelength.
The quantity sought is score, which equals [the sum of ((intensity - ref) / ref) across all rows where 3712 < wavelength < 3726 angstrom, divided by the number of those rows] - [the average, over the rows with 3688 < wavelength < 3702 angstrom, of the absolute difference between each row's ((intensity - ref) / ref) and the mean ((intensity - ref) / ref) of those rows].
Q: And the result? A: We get -0.047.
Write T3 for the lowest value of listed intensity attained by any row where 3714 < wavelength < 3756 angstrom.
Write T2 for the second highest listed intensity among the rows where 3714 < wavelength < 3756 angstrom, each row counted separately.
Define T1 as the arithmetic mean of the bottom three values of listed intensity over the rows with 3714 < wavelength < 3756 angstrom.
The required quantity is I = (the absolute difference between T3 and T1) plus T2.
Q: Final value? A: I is 19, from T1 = 15.1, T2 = 18.4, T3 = 14.7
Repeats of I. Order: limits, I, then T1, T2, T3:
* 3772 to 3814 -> 23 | 16.4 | 21.8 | 15.6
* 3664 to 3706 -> 18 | 16.1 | 17.8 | 15.9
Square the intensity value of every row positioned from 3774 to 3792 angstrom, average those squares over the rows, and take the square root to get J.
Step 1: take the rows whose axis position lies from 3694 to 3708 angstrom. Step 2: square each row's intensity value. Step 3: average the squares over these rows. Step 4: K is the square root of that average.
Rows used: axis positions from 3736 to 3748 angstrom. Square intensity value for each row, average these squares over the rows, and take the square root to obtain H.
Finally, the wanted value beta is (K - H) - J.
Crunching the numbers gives -22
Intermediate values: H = 17.3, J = 21.1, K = 17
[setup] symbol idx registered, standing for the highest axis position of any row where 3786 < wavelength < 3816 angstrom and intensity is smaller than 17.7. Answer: 3800.0 angstrom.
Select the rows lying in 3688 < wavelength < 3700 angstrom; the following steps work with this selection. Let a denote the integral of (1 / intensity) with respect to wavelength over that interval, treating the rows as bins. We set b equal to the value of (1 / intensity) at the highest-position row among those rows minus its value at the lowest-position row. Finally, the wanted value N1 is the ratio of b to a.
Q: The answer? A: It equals -0.004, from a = 0.710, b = -0.0025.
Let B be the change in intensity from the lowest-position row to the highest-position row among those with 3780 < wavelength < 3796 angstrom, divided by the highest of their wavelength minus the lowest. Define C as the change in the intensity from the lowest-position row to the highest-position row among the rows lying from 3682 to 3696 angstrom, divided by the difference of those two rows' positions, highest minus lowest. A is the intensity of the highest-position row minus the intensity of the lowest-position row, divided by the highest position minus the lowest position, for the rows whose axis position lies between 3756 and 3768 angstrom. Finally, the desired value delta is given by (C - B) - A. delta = 0.6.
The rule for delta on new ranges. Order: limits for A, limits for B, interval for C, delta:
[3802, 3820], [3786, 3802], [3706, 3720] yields 0.3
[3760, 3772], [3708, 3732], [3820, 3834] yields -0.1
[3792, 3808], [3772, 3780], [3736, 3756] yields -0.9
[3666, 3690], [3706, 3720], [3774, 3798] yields -0.2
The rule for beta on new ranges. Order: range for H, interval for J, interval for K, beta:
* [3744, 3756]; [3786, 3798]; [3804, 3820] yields -14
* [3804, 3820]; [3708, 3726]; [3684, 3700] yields -21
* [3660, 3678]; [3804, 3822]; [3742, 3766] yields -21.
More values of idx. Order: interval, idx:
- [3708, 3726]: 3725.0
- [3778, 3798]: 3797.0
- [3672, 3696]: 3695.0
